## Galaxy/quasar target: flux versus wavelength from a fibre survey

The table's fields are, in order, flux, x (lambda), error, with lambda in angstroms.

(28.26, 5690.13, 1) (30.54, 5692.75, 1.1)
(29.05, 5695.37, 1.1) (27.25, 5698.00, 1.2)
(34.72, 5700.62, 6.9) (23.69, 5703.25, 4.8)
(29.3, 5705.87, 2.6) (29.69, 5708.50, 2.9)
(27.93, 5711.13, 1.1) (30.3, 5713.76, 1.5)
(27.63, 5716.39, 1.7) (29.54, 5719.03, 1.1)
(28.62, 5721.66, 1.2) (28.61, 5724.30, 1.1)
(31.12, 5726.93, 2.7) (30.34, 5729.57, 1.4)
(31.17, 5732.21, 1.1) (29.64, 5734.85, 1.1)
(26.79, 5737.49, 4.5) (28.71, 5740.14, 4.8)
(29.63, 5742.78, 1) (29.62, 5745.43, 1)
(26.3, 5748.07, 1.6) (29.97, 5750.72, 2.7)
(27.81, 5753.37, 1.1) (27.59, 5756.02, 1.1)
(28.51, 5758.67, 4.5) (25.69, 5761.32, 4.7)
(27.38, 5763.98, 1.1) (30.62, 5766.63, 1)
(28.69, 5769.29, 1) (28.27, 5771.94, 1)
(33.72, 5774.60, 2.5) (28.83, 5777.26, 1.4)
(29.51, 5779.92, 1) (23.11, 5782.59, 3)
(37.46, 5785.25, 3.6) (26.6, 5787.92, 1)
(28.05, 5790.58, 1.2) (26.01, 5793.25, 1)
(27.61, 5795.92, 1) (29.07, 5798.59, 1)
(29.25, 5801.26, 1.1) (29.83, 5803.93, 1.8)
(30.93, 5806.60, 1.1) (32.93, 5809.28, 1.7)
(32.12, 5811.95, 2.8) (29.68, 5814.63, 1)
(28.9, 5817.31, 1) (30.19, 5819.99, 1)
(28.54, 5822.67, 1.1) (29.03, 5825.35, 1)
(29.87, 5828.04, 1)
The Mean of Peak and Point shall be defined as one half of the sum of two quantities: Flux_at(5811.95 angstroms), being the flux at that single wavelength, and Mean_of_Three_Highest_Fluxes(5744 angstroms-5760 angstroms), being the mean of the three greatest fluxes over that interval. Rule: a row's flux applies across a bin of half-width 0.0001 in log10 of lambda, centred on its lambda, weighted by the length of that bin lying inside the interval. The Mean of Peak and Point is 30.7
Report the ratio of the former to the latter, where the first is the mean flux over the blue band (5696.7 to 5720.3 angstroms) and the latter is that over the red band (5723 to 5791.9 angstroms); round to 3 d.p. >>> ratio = 0.997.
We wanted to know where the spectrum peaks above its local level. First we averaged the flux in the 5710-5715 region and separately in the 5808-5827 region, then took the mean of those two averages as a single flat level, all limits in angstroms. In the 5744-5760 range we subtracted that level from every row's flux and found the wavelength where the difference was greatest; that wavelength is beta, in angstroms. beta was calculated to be 5750.72 angstroms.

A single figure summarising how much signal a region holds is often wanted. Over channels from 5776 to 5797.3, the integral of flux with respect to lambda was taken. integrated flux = 605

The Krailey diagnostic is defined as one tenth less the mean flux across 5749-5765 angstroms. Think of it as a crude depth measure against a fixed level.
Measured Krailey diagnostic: -27.7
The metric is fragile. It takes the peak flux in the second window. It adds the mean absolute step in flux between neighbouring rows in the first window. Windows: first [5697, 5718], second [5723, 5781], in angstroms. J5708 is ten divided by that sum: 0.262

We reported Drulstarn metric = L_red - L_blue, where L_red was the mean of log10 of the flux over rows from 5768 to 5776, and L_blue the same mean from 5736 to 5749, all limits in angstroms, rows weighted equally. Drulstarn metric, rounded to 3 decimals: 0.029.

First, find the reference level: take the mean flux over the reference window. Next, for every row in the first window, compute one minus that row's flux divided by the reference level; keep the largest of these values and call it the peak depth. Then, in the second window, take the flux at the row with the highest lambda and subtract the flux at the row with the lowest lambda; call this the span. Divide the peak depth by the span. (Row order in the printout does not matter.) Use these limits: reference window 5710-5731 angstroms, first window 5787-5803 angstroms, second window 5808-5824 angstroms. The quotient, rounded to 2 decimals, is -0.03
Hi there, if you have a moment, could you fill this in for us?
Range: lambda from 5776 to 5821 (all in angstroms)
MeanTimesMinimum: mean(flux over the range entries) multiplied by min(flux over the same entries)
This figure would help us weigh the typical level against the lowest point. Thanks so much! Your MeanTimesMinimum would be 680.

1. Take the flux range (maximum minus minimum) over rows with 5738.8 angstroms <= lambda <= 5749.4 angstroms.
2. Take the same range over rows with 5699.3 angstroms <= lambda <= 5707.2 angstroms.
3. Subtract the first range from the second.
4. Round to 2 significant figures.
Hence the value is 7.7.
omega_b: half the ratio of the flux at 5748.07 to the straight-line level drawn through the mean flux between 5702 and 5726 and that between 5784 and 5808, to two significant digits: 0.46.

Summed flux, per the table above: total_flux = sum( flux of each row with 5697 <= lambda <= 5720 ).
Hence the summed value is 260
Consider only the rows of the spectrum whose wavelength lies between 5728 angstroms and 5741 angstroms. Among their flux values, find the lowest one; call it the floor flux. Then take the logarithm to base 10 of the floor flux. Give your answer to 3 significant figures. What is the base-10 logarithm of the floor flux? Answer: 1.43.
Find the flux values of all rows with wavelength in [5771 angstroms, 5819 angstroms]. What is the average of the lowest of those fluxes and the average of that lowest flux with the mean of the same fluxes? 24.72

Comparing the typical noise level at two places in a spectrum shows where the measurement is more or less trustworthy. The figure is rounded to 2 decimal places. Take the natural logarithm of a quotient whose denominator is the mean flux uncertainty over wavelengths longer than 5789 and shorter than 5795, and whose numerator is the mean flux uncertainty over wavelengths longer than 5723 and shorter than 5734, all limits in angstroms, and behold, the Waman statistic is 0.36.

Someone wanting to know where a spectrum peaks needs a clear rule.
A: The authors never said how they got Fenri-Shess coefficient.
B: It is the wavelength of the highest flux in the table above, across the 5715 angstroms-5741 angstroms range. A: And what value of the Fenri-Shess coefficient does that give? 5732.21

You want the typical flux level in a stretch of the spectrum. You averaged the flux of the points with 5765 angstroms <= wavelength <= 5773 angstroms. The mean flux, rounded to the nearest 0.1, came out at 29.2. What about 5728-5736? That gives 30.4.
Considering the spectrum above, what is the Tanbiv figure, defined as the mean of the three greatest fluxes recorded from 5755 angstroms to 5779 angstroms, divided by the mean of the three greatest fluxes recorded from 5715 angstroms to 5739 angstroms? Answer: 1.01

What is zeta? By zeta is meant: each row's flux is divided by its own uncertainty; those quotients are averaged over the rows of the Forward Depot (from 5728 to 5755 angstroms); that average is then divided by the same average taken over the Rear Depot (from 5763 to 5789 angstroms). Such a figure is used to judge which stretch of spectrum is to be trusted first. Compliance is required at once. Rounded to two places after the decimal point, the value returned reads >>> 0.91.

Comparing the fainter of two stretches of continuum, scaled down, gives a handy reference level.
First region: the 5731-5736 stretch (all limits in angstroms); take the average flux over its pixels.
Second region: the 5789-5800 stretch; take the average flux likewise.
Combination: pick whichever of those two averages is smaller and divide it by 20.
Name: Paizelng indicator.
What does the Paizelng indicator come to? 1.384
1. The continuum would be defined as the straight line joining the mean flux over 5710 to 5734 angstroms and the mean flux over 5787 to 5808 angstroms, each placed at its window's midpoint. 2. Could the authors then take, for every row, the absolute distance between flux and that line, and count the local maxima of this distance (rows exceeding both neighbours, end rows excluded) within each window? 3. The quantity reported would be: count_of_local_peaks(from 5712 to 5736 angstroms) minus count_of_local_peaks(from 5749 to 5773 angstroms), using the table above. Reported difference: 1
